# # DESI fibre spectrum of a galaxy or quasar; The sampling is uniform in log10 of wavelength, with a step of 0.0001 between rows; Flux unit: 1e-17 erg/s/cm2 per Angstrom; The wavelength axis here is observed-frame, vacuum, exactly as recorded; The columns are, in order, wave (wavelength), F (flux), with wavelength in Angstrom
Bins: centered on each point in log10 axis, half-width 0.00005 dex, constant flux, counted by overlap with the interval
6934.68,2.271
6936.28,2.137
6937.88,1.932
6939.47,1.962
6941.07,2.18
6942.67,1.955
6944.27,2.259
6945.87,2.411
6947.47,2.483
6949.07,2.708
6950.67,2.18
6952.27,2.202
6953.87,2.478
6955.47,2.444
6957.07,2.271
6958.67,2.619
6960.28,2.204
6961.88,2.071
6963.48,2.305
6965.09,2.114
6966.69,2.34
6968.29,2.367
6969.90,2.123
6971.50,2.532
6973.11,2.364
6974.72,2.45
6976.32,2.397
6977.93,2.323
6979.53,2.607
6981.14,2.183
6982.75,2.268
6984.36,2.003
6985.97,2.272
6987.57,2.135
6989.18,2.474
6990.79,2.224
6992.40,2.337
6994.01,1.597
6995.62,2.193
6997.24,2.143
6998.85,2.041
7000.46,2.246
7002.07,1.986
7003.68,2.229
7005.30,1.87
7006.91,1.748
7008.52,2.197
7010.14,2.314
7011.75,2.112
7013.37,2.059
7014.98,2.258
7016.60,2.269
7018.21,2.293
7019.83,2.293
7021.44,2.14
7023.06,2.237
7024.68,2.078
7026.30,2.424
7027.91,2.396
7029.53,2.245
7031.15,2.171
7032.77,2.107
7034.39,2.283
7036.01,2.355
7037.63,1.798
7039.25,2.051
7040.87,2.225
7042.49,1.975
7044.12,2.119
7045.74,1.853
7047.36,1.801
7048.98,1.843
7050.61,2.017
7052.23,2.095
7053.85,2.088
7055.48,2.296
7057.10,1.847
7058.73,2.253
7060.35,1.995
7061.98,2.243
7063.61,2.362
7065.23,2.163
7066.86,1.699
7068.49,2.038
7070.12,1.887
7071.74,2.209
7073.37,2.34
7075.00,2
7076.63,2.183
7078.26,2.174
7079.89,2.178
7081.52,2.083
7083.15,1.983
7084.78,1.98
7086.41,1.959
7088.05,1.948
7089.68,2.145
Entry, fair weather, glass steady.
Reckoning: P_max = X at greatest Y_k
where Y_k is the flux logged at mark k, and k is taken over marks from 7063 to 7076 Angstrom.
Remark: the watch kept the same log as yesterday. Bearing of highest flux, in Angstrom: 7063.61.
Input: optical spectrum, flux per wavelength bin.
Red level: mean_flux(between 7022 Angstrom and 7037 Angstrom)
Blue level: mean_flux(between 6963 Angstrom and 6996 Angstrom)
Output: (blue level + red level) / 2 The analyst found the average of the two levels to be 2.26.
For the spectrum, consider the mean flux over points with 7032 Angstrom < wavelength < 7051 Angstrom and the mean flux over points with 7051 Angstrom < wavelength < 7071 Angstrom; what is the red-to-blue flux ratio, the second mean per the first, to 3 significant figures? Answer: 1.02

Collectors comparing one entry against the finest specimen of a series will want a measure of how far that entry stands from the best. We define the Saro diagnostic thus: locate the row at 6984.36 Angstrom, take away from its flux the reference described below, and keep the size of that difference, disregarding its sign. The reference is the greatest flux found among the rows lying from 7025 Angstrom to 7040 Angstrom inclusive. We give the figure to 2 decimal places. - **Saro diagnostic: 0.42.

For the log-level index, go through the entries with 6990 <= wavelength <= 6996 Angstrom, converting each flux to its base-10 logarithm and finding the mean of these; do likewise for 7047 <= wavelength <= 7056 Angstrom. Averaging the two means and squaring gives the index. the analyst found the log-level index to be 0.096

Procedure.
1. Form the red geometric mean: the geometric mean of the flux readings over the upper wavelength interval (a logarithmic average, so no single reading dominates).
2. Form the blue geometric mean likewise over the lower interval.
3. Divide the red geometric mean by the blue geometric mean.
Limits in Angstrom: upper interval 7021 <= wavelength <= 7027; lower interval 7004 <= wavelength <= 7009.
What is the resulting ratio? 1.15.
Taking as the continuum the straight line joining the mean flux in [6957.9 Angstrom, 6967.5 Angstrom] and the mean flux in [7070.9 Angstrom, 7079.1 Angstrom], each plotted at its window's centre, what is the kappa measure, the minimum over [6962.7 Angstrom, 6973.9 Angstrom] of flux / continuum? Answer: 0.930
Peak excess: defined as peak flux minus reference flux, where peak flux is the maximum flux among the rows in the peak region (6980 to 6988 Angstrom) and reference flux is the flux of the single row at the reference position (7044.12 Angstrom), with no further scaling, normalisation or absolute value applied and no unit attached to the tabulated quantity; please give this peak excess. 0.15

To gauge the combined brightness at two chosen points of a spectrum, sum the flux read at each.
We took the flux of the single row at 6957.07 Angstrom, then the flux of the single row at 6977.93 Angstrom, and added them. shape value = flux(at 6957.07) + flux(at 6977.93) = 4.59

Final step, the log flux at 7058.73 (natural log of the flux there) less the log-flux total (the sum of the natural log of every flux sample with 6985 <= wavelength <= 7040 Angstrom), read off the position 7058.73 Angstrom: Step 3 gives -25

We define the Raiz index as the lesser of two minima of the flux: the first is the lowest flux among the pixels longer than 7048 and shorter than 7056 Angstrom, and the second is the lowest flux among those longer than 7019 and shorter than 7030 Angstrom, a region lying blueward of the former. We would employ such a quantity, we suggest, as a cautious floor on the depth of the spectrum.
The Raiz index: 1.84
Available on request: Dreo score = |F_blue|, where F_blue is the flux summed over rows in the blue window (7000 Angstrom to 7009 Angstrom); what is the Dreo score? 12.3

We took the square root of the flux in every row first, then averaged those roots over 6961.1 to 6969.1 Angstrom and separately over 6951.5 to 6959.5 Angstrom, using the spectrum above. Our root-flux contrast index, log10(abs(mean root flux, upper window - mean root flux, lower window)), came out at -1.27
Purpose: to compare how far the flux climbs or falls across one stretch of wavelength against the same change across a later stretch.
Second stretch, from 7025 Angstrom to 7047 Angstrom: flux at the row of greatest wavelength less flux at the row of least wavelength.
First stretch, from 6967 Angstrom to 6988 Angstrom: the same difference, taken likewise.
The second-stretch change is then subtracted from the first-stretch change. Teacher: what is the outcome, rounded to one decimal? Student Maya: 0.3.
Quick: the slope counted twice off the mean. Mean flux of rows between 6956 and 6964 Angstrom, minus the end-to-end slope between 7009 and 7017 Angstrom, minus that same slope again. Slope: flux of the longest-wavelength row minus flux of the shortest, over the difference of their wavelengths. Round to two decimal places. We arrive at 2.31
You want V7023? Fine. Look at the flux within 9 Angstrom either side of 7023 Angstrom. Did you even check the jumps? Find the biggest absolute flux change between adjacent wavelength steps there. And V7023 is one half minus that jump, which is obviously 0.15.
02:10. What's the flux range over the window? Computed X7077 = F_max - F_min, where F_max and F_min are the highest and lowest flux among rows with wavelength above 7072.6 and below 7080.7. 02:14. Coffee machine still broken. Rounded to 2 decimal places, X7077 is 0.34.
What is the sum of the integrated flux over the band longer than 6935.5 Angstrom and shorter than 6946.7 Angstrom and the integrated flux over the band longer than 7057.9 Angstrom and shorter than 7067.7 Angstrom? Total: 44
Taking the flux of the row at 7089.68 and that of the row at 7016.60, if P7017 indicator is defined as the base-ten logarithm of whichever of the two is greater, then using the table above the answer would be 0.36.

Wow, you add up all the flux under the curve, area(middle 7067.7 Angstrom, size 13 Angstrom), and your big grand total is 28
